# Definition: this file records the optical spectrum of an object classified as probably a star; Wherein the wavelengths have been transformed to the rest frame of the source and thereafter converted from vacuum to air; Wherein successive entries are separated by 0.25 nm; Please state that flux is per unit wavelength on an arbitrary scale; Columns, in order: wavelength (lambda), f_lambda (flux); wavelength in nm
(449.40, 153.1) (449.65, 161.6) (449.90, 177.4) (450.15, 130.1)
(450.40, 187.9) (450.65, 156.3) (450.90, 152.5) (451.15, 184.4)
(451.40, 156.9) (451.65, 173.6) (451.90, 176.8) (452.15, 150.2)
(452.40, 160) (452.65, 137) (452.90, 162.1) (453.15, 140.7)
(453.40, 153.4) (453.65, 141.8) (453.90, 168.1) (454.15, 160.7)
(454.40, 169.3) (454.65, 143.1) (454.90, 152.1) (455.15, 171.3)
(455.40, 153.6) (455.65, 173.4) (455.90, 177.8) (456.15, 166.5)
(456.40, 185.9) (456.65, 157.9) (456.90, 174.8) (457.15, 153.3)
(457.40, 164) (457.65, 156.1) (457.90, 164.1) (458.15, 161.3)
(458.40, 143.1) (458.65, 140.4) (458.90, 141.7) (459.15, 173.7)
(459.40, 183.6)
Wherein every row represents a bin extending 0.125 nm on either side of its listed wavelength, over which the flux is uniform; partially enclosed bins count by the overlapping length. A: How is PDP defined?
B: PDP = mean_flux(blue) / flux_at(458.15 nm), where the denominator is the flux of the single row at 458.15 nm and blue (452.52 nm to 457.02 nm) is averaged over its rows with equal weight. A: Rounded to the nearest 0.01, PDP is 1.00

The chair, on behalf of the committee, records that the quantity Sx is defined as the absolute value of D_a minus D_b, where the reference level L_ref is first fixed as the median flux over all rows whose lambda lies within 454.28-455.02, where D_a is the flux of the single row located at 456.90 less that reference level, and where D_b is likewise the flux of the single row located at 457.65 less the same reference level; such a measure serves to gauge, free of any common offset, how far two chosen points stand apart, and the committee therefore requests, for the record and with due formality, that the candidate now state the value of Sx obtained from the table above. 18.7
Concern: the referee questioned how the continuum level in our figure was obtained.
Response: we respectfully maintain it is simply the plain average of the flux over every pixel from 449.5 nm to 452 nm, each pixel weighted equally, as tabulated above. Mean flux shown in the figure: 166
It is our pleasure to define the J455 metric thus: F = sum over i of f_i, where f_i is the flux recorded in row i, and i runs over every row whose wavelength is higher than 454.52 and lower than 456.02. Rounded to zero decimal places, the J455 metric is 971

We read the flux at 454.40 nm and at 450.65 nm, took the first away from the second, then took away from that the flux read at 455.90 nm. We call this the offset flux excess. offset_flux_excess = -191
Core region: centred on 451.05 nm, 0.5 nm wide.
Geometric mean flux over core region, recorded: 168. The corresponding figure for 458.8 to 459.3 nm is 157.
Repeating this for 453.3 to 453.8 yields 147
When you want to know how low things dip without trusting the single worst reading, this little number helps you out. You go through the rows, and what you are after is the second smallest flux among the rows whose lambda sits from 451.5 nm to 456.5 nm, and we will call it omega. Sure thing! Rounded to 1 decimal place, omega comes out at 140.7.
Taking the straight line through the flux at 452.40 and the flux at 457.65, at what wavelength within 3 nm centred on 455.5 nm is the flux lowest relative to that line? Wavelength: 454.65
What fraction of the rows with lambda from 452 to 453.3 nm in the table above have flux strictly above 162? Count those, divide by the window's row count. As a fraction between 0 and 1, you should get 0.20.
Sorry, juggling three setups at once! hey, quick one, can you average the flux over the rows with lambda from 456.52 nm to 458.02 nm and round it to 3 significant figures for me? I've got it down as 162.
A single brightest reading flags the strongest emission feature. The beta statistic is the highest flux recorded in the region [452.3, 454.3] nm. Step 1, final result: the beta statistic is 168.1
